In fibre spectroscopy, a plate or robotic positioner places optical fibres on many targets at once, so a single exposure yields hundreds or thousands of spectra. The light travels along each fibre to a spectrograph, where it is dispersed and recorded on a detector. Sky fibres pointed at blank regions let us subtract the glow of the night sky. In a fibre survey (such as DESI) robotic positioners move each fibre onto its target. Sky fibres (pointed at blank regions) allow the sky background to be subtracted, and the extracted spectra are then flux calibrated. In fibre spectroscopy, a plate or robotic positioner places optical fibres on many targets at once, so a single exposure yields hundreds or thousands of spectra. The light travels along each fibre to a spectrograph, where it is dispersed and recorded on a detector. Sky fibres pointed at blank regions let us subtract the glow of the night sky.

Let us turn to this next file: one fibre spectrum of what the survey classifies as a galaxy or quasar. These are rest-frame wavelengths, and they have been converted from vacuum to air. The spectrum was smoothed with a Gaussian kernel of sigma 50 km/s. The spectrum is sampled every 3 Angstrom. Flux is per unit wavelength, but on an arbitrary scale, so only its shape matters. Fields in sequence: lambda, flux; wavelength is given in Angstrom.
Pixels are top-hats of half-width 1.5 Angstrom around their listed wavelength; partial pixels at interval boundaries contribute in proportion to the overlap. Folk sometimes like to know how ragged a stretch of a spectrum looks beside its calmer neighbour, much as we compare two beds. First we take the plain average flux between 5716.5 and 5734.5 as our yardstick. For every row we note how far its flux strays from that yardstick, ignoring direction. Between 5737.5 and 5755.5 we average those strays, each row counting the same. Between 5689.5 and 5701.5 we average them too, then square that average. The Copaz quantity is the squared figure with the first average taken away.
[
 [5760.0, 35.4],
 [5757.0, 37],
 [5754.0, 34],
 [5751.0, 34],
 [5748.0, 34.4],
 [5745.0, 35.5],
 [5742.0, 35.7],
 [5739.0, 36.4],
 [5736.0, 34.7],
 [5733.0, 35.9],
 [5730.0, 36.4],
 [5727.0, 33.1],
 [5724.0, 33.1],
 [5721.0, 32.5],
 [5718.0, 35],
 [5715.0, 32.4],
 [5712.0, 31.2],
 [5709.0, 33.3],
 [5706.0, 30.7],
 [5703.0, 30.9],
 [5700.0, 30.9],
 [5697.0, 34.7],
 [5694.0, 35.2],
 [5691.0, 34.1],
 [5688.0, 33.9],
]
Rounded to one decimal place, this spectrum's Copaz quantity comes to 0.6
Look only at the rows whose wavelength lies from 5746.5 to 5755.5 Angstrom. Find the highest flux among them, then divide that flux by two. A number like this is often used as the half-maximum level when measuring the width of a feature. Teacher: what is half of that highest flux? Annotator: 17.2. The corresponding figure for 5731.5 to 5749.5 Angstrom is 18.2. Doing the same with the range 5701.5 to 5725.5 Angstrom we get 17.5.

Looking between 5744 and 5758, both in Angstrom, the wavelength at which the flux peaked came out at 5757.0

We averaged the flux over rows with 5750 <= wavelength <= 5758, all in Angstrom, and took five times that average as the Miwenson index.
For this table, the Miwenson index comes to 175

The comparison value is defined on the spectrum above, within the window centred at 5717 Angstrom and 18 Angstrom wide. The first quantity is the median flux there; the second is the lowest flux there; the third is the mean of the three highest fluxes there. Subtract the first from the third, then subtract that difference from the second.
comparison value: 30.2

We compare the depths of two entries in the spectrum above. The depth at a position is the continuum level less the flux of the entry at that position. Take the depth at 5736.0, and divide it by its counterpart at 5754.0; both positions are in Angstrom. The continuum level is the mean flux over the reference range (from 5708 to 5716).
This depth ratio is 1.4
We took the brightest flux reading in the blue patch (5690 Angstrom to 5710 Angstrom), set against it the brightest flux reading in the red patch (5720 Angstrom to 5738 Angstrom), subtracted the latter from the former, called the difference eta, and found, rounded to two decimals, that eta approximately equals -1.20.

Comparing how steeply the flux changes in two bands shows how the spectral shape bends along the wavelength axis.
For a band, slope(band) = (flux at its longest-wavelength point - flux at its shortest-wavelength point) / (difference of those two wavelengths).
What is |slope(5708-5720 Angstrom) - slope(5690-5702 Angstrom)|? 0.54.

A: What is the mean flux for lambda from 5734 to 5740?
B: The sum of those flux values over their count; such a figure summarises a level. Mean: 35.5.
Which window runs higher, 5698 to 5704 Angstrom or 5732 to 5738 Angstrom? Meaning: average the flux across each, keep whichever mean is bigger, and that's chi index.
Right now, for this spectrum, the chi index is 35.3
